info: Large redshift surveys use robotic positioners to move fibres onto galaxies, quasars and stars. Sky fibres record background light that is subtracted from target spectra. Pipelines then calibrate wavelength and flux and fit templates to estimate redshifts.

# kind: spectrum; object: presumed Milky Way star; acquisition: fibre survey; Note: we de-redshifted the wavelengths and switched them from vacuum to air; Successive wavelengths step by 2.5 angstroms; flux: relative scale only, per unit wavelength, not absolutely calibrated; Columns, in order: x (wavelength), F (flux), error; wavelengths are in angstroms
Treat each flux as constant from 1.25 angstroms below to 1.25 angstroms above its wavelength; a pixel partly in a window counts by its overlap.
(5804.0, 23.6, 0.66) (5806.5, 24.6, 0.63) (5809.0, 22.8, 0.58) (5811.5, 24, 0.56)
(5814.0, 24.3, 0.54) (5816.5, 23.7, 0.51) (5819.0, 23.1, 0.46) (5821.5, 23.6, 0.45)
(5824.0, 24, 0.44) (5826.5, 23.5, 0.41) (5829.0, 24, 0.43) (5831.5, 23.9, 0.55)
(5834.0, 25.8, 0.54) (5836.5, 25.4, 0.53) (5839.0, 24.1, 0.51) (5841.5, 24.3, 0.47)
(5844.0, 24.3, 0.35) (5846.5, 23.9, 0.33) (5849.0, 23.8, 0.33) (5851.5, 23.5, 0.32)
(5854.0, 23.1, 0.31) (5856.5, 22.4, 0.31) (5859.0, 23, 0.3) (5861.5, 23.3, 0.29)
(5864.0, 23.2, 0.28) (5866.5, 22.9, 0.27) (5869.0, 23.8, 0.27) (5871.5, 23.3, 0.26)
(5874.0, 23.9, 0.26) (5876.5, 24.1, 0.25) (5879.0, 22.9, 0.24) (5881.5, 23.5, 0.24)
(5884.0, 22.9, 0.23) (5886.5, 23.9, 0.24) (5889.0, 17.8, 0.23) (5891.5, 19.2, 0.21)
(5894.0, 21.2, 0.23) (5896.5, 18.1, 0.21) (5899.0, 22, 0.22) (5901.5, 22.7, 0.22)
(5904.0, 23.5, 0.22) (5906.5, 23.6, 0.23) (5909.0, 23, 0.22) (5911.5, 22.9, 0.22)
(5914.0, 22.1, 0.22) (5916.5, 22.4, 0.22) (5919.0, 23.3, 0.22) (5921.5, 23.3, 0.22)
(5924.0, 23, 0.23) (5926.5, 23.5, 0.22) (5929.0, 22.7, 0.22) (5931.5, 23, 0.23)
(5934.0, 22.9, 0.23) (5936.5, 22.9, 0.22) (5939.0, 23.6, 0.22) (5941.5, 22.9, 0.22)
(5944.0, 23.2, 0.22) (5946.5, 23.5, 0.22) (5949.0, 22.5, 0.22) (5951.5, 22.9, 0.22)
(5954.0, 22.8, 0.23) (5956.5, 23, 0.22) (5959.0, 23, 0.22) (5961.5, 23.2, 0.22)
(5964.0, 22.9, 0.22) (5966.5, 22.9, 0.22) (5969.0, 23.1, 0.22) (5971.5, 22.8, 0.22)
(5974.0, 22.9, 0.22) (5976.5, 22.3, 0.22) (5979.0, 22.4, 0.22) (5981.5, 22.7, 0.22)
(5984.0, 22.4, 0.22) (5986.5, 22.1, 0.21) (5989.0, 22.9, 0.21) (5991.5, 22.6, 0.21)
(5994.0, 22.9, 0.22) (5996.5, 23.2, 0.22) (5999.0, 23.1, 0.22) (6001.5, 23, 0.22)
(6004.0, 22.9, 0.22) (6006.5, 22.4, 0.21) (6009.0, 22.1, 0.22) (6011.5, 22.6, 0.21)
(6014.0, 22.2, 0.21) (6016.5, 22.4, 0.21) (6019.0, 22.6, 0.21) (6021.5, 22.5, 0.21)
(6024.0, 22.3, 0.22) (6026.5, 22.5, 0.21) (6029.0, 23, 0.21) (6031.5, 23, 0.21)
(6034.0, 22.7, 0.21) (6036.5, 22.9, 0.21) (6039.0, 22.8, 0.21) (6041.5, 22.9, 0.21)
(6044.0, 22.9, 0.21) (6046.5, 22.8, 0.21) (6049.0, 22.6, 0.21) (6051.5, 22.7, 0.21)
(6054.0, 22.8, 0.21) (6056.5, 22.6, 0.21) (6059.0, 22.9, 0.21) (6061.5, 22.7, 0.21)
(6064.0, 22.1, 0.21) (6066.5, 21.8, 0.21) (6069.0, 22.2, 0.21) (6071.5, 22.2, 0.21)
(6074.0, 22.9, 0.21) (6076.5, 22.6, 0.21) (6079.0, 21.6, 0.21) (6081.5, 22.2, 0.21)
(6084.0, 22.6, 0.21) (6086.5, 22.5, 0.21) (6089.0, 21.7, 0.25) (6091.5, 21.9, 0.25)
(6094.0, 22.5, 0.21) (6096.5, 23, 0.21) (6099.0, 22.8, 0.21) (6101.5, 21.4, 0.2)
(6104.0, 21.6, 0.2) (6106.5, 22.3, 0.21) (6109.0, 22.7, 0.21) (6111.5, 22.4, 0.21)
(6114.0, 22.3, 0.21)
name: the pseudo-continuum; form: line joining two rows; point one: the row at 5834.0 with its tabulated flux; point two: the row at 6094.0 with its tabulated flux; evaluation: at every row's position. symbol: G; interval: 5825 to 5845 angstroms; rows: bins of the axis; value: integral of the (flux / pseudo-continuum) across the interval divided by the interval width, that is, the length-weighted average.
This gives 0.947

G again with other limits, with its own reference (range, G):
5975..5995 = 0.944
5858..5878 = 0.924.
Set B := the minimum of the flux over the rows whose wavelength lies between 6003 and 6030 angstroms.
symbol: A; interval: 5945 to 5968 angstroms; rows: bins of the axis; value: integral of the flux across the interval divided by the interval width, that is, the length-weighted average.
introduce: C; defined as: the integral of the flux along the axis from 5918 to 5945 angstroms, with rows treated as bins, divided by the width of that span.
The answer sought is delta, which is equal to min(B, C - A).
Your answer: 0.1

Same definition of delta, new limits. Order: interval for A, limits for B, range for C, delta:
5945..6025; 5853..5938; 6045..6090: -0.3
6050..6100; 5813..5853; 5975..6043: 0.2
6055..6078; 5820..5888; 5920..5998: 0.5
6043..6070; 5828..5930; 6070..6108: -0.3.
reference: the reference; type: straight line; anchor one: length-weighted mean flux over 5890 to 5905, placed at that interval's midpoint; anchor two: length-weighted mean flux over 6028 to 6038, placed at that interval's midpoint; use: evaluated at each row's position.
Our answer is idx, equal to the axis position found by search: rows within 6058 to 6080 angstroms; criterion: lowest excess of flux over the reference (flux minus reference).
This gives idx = 6079.0 angstroms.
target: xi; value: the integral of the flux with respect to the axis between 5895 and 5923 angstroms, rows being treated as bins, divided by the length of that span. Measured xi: 22.4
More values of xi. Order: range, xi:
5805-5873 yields 23.8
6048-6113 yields 22.4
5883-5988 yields 22.5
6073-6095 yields 22.3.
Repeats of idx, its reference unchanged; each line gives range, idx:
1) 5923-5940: 5929.0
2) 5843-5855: 5854.0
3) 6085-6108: 6101.5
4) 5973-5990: 5986.5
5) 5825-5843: 5826.5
